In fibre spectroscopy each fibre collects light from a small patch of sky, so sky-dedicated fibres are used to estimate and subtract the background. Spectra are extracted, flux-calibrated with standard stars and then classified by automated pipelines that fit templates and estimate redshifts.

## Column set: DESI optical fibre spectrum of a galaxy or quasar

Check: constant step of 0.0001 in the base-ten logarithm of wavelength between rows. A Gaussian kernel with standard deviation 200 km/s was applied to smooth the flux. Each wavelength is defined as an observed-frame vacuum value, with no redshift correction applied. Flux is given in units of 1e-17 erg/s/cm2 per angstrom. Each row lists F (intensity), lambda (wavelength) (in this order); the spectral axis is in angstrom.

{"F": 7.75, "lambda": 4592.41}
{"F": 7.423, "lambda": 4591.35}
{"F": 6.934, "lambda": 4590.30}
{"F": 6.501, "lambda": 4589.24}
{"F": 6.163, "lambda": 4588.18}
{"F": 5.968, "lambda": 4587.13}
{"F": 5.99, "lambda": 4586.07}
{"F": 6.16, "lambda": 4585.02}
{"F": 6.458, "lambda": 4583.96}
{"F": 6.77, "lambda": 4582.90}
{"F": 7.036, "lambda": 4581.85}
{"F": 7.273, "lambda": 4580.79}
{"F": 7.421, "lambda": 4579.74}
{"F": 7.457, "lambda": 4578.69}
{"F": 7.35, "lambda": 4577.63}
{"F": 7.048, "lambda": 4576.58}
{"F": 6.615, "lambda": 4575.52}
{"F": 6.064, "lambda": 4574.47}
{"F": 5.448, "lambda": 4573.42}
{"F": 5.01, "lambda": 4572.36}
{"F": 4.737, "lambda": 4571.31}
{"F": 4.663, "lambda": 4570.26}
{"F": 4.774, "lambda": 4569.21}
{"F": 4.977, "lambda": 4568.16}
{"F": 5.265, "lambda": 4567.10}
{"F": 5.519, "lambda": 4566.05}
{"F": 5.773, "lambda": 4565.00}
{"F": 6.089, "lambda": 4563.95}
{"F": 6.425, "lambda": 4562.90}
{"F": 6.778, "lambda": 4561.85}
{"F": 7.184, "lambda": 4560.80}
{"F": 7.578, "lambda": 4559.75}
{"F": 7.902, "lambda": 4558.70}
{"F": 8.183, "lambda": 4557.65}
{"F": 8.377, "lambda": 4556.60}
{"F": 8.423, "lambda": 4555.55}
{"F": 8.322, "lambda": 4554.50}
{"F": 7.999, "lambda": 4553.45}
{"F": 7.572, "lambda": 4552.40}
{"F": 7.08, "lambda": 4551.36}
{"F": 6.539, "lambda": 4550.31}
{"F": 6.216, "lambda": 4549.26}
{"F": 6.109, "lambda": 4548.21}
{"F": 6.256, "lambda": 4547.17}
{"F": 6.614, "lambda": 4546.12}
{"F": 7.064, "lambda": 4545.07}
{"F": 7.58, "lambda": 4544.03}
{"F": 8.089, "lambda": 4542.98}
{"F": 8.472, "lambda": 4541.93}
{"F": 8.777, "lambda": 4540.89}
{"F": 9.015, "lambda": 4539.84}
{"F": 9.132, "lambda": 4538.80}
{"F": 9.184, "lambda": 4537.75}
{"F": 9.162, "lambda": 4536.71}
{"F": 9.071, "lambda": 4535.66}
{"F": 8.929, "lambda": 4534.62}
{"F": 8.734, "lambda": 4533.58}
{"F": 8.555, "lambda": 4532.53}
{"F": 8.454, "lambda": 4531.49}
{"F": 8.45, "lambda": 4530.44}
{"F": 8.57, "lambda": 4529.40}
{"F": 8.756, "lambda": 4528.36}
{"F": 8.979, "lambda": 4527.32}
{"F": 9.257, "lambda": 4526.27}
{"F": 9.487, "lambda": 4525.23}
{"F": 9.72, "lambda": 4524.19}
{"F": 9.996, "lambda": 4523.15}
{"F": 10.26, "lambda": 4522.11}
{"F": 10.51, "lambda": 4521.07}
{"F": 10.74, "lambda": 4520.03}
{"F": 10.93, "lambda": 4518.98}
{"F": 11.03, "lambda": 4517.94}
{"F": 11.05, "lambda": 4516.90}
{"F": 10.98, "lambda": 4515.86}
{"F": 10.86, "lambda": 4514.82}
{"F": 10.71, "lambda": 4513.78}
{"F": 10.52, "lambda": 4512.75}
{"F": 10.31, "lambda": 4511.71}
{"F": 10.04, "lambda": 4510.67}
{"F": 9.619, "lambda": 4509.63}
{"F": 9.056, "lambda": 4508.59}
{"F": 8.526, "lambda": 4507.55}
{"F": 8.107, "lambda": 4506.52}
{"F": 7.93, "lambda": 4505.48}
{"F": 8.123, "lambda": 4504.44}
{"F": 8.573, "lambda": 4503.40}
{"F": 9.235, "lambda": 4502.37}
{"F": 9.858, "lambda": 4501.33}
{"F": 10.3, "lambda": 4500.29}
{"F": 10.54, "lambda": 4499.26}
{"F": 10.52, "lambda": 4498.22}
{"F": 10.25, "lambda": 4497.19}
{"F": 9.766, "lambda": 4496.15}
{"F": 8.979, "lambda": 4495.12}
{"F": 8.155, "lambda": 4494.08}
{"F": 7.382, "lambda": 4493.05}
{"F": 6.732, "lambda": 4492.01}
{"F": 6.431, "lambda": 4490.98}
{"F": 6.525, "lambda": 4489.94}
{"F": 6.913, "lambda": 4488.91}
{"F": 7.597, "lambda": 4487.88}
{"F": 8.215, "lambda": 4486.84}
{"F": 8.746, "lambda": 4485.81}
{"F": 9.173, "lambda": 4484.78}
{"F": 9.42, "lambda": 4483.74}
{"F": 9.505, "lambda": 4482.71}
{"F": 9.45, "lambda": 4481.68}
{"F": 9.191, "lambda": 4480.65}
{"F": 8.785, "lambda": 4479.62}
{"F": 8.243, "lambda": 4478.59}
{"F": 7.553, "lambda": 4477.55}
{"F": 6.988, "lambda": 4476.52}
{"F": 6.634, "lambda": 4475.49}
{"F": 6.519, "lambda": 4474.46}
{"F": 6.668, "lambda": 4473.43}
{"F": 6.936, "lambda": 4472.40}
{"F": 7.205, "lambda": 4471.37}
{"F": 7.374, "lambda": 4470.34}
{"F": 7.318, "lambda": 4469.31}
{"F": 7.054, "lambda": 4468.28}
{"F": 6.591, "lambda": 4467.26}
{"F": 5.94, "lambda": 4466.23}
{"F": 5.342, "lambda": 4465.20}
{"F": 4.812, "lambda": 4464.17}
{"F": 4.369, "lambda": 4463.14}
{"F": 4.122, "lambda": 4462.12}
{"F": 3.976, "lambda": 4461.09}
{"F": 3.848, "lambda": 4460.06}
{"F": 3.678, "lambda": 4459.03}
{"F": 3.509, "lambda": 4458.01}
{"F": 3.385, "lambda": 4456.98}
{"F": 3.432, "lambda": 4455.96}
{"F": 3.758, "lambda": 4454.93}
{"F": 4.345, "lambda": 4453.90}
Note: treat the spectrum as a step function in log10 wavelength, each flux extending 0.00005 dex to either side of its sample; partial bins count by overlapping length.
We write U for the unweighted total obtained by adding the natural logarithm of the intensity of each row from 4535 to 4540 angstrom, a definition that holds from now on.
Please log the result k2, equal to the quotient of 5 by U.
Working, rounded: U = 11.0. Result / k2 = 0.45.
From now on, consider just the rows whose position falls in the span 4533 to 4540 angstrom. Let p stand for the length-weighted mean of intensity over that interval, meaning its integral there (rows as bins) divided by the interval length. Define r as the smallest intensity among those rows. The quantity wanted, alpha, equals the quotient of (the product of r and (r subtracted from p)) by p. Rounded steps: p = 9.0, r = 8.734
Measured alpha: 0.29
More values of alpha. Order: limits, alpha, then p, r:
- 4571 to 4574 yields 0.34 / 5.1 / 4.737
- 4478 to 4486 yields 0.74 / 9.1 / 8.243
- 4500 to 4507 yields 0.80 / 8.8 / 7.93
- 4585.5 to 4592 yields 0.51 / 6.5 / 5.968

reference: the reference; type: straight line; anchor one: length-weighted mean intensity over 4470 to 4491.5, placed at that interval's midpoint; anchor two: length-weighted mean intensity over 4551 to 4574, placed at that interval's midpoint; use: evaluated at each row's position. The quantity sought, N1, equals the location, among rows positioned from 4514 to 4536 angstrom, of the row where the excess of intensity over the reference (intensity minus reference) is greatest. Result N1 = 4516.90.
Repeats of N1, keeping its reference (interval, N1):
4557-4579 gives 4557.65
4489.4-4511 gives 4499.26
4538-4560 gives 4538.80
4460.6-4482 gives 4481.68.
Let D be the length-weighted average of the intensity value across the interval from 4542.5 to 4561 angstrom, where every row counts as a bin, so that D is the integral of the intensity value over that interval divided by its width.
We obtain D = 7.4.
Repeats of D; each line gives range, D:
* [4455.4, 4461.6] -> 3.6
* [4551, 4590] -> 6.6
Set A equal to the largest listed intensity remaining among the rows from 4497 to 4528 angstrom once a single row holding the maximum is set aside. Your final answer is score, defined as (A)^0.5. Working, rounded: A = 11.03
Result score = 3.3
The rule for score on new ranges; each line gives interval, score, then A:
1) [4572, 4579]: 2.7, 7.35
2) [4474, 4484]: 3.1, 9.45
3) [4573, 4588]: 2.7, 7.421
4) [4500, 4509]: 3.1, 9.858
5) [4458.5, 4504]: 3.2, 10.52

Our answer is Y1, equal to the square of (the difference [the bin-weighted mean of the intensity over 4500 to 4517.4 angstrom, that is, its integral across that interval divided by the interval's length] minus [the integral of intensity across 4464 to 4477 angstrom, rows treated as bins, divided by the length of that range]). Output 9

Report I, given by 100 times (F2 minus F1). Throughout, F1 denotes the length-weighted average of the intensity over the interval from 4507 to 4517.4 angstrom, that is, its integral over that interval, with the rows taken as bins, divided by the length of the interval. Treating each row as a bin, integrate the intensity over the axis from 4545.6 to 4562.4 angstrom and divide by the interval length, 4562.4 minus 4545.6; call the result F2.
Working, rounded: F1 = 10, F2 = 7.3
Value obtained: -285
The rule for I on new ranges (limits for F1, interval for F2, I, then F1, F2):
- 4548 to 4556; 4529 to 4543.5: 144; 7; 8.8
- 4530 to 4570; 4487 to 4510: 112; 7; 8.6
